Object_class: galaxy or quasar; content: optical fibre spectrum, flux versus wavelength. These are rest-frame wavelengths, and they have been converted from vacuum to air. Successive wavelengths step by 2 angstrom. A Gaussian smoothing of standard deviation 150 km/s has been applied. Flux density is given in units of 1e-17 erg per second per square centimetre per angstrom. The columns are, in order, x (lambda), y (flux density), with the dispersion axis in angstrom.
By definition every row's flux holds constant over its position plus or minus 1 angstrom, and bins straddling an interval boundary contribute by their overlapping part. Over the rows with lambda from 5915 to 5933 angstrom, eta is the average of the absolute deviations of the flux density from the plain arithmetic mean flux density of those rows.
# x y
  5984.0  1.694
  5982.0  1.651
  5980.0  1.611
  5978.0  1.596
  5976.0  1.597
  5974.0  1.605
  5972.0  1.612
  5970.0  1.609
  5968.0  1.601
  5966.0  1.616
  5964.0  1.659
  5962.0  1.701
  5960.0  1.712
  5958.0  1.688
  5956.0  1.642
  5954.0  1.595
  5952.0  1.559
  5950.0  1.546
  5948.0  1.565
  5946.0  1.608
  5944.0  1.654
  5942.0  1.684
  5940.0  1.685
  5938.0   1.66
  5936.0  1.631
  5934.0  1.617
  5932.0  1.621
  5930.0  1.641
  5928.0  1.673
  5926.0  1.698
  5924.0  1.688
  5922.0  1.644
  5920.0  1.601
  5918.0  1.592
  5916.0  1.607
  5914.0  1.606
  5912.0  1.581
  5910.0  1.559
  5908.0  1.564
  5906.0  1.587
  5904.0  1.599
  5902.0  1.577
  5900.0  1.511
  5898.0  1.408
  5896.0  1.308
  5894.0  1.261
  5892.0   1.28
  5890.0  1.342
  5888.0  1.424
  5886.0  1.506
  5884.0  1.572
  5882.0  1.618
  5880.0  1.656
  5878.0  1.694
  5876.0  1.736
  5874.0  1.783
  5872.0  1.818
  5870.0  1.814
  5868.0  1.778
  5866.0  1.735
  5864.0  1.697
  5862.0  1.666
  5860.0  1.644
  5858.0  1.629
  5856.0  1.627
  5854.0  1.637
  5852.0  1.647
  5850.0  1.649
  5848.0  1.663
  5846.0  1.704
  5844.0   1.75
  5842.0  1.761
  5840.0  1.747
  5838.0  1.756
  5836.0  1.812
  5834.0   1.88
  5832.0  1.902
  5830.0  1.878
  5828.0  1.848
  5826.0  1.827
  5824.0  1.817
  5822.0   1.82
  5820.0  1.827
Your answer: 0.031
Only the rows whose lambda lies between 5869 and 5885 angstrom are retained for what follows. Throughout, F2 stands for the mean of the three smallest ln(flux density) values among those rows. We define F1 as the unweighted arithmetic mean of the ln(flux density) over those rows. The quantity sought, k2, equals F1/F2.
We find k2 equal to 1.12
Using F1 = 0.536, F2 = 0.48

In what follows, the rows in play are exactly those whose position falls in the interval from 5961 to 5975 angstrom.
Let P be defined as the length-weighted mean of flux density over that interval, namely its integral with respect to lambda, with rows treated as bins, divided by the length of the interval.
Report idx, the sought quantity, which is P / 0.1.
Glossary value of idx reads 16.3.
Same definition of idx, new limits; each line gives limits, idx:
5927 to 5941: 16.5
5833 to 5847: 17.7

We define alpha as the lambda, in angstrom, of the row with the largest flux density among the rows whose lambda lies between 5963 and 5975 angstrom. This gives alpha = 5964.0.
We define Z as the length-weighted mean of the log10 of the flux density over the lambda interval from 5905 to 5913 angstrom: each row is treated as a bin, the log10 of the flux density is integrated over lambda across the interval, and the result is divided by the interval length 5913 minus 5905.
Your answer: 0.20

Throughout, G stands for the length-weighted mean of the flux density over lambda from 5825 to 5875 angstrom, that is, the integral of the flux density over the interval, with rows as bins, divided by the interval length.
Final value 1.75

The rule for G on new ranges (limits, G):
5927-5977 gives 1.63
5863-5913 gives 1.58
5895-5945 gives 1.60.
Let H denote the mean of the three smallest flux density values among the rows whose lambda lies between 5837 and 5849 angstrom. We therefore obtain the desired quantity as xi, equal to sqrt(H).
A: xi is 1.31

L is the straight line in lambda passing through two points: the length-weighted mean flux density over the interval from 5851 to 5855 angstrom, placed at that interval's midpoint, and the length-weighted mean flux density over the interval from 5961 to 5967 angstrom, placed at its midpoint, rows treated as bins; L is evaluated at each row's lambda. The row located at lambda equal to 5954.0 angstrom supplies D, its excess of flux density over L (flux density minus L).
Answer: -0.06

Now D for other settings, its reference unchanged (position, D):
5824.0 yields 0.18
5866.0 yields 0.09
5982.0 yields -0.01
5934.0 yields -0.04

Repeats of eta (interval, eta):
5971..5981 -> 0.006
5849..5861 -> 0.008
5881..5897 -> 0.116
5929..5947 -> 0.023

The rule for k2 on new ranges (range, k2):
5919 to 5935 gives 1.04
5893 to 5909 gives 1.37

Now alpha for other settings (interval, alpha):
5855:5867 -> 5866.0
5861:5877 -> 5872.0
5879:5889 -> 5880.0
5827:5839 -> 5832.0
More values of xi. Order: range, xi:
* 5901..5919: 1.25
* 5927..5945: 1.27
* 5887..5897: 1.13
